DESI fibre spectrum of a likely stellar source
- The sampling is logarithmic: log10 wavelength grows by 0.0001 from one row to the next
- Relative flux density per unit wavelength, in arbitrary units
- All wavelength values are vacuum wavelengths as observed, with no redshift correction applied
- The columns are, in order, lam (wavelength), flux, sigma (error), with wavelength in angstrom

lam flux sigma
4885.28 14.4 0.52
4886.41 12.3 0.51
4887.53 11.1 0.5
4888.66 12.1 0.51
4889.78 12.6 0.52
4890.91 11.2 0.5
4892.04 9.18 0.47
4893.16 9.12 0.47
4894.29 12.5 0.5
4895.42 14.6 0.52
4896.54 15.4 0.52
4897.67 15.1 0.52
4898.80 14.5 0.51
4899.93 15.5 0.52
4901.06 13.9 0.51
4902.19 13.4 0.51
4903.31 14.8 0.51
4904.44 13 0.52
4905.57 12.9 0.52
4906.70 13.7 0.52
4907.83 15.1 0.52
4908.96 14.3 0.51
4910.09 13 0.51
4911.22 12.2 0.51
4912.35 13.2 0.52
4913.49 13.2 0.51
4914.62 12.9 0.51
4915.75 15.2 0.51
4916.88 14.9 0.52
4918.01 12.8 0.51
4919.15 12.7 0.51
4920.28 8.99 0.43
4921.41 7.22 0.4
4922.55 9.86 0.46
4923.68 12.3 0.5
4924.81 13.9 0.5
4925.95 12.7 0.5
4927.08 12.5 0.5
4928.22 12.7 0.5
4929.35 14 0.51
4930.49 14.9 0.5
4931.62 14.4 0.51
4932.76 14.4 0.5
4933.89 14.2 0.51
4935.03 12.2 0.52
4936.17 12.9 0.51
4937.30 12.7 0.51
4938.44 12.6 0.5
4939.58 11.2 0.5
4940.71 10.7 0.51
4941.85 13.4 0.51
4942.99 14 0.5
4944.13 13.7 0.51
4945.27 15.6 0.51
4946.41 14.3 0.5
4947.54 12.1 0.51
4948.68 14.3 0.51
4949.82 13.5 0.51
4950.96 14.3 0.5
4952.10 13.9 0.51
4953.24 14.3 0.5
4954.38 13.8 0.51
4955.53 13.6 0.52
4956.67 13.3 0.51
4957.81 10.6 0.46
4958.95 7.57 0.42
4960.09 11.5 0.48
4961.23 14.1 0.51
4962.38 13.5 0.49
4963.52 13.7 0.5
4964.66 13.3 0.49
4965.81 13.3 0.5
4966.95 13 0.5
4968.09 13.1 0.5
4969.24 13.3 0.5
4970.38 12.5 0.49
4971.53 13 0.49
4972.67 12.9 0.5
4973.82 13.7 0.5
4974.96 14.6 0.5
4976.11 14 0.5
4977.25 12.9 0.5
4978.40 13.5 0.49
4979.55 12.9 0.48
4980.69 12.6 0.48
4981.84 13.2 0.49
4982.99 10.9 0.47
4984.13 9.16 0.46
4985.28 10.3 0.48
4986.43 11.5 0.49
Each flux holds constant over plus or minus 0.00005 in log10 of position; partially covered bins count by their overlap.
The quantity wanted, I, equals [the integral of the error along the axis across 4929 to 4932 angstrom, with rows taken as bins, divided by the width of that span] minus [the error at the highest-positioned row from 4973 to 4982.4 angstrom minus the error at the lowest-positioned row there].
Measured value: 0.52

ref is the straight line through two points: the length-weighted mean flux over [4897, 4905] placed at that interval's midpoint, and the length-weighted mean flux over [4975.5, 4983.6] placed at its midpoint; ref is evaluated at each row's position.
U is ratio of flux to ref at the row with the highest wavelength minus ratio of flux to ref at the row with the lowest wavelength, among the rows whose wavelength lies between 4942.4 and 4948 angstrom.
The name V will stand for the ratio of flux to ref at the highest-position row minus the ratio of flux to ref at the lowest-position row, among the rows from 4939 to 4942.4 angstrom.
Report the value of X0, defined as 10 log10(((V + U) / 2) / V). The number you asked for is -10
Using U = -0.13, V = 0.2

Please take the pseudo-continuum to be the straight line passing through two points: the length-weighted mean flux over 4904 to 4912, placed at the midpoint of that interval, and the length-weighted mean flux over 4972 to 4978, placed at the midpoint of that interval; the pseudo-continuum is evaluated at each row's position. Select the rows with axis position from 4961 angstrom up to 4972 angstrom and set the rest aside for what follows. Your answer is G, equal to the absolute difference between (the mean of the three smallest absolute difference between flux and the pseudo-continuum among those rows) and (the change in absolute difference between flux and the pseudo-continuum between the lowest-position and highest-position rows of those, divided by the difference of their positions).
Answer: 0.15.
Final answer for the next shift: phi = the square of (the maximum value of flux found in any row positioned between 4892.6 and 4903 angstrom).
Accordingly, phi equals 240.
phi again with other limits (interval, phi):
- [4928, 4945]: 222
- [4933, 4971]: 243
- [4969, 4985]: 213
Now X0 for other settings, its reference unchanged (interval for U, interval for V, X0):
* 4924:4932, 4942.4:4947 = 1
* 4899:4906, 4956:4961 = 1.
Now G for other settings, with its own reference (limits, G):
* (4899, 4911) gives 0.40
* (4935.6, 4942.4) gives 0.62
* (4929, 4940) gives 0.42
